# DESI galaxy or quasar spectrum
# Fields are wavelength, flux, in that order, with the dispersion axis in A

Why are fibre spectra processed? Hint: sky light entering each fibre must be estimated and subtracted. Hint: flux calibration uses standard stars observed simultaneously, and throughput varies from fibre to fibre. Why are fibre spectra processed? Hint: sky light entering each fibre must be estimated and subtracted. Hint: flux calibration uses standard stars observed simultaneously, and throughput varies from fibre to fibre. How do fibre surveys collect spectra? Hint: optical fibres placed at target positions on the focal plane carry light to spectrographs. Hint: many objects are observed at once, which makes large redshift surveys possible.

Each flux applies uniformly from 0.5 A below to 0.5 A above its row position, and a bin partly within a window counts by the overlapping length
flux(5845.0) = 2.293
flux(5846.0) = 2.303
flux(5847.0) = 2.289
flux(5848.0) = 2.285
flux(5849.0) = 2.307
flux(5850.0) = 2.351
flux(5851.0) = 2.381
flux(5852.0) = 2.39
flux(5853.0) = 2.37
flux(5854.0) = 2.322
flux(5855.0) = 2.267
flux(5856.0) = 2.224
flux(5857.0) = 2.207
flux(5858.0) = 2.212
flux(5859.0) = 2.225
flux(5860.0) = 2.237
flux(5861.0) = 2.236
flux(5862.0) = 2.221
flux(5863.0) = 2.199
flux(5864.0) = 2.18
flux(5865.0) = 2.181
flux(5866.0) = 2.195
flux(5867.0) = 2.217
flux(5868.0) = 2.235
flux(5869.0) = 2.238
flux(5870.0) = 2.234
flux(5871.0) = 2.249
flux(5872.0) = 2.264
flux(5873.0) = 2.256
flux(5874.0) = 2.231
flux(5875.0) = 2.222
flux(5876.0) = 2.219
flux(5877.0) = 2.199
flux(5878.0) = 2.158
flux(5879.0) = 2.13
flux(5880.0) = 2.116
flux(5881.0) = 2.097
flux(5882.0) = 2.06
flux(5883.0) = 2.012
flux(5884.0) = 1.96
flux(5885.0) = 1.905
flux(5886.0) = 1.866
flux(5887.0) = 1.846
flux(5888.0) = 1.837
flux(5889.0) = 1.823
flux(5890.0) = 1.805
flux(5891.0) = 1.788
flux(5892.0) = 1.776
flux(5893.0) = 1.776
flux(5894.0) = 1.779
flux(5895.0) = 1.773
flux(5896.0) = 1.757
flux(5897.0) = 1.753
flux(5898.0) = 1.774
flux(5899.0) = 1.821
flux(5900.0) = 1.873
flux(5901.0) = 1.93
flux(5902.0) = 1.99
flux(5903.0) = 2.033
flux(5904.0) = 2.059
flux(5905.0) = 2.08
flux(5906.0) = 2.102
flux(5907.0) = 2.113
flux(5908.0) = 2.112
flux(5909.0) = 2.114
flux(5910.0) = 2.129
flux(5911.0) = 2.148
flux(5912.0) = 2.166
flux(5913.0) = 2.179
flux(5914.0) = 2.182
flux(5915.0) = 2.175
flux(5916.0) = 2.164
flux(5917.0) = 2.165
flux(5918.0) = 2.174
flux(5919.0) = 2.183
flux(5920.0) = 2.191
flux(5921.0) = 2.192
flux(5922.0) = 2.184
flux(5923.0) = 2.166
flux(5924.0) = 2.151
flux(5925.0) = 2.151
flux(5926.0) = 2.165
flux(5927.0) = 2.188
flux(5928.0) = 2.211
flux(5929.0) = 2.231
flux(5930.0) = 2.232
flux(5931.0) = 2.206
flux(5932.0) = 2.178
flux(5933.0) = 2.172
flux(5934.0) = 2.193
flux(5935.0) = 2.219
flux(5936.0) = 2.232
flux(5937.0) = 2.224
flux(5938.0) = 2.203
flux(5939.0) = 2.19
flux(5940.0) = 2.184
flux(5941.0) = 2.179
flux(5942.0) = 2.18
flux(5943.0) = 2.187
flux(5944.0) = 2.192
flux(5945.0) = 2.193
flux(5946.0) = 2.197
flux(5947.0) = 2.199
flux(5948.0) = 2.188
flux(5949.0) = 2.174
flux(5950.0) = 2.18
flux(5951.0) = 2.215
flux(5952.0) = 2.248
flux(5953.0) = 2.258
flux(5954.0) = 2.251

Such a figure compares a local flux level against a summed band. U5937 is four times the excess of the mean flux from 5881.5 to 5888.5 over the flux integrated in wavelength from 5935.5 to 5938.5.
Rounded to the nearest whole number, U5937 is -19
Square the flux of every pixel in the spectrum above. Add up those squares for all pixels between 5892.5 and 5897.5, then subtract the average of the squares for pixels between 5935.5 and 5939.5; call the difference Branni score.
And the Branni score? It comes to 11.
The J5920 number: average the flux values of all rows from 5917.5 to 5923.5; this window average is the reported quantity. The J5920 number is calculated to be 2.18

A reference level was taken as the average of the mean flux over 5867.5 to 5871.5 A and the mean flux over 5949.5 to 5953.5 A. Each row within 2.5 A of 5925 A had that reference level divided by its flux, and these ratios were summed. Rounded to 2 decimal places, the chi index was 5.16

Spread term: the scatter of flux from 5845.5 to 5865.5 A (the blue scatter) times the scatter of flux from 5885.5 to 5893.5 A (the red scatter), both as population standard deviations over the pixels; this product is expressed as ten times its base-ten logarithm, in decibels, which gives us -27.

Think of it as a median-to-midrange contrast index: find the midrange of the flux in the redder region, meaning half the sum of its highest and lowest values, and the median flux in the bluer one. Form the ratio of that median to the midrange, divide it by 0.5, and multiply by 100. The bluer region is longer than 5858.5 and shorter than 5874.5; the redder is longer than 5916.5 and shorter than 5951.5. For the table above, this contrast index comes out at 204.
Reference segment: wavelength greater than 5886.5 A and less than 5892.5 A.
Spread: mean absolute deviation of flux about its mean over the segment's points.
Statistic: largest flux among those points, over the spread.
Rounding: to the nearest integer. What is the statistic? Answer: 81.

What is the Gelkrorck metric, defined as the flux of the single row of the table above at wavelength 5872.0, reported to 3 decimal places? 2.264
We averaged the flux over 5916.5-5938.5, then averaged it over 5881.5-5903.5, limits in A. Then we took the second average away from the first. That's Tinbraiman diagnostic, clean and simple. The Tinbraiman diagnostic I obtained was 0.3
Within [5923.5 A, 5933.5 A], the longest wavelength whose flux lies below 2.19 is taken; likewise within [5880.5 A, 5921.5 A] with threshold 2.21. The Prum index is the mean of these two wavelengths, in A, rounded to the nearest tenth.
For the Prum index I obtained 5927.0 A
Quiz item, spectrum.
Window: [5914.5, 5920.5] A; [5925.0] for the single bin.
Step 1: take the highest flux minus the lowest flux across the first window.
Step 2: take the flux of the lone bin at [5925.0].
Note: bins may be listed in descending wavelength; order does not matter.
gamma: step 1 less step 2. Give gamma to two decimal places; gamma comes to -2.12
